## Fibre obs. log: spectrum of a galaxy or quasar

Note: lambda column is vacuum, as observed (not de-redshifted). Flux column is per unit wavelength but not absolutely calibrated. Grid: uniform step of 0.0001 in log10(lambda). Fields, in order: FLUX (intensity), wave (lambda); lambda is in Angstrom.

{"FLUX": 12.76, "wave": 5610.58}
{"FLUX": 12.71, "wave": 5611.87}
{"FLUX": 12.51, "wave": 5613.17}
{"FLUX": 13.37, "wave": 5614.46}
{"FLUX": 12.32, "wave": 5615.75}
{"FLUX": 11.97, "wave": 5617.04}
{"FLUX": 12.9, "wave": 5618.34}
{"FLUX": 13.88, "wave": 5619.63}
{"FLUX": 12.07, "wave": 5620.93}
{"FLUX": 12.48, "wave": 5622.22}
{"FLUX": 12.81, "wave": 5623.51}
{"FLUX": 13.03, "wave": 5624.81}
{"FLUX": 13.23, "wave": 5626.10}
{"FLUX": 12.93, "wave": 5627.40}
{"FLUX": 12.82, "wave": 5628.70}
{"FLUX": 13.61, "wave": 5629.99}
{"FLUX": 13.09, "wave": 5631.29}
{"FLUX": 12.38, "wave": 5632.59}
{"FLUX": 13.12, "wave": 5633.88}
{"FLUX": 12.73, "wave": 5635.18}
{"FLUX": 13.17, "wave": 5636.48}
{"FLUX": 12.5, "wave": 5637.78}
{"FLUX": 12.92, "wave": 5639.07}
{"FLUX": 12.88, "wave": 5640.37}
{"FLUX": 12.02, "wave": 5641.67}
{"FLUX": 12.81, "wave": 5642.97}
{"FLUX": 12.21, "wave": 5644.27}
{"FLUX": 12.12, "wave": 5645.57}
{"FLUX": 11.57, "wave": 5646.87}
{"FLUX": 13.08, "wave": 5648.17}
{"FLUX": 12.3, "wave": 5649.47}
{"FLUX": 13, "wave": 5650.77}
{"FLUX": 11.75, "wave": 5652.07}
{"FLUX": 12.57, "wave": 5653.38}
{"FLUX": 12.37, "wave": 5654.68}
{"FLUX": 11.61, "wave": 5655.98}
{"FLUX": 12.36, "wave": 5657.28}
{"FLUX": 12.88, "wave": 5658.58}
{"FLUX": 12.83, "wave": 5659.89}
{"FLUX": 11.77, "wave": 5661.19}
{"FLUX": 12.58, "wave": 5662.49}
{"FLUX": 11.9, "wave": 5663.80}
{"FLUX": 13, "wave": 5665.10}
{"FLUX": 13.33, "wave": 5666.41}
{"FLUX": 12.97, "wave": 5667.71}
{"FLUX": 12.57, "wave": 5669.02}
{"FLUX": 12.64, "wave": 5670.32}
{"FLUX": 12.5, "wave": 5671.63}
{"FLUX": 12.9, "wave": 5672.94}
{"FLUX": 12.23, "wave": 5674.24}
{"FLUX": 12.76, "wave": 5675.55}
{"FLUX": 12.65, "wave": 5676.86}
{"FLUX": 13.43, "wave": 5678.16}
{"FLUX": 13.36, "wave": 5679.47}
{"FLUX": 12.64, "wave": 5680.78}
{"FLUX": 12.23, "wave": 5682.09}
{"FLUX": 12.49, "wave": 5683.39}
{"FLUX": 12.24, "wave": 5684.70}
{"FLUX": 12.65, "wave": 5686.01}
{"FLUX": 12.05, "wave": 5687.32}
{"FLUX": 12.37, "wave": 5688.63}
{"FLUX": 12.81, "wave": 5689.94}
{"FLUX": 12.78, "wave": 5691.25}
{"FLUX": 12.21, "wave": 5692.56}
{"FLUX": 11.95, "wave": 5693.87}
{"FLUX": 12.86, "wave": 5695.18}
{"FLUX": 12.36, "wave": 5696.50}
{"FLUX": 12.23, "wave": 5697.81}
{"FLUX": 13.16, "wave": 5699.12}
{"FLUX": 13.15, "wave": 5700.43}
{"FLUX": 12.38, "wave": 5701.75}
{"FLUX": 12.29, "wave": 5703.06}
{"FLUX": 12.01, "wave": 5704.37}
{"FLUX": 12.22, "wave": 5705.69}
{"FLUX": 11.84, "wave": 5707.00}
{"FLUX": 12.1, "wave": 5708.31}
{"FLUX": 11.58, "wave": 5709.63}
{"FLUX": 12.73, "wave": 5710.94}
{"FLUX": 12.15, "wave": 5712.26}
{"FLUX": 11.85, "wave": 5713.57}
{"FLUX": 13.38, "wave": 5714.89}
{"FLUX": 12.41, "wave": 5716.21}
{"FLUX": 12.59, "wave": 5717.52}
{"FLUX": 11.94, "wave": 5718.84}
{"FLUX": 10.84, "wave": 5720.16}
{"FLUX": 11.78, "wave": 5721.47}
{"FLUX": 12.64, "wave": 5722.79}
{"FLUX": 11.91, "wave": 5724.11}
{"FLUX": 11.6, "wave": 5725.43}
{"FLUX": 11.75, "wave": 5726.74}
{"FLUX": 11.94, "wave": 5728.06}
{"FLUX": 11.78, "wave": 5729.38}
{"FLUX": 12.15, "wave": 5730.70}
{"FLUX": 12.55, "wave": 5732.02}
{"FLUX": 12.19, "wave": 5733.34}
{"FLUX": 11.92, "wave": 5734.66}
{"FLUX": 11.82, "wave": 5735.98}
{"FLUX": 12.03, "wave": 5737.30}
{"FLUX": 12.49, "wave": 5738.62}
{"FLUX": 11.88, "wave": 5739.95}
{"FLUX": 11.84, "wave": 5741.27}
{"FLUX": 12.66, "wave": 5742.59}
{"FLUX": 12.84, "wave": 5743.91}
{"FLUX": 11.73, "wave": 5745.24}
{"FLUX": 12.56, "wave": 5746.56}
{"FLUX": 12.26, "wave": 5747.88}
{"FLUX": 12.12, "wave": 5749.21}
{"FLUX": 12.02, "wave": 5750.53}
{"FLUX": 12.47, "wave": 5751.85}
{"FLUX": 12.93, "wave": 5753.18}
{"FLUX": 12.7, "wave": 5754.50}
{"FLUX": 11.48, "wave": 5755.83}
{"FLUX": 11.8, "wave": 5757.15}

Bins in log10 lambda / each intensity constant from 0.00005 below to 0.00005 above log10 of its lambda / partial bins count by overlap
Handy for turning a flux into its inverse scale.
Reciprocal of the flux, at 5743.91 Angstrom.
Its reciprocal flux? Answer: 0.078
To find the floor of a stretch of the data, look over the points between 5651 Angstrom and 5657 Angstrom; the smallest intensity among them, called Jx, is 11.61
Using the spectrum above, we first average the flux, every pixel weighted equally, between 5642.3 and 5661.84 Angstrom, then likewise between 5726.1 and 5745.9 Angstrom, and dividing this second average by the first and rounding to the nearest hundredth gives 0.98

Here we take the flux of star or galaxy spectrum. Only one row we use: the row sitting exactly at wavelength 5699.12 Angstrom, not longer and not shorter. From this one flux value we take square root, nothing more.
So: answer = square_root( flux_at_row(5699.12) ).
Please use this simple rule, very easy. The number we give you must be 3.63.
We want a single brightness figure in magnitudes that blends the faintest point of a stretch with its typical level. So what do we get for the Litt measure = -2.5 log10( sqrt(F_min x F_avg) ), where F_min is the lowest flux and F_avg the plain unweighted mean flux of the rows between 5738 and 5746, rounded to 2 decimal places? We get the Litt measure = -2.70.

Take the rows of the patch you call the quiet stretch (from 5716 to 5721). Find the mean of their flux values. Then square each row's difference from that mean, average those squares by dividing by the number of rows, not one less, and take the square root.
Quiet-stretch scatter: 0.68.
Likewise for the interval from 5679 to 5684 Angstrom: 0.42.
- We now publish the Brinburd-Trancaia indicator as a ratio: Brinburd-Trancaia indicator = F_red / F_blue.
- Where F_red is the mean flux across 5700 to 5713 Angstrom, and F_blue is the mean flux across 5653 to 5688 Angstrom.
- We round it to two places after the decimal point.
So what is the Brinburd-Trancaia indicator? 0.97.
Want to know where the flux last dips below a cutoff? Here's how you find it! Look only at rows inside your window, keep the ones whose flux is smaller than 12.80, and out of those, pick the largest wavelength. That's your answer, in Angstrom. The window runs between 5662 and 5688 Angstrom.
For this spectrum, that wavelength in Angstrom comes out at 5687.32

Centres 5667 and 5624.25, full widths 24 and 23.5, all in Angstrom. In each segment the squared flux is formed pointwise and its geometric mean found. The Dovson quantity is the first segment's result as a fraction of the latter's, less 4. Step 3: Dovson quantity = -3.04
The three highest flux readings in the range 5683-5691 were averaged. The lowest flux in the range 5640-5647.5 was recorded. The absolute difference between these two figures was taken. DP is 1.08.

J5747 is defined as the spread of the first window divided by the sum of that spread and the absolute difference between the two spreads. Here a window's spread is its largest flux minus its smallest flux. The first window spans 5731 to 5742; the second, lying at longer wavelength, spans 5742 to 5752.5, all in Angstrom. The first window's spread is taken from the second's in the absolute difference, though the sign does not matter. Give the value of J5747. 0.66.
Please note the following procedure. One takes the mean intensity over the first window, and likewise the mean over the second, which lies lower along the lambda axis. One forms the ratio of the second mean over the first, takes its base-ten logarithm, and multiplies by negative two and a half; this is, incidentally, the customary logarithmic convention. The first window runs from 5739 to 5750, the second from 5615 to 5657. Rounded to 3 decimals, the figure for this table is -0.035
